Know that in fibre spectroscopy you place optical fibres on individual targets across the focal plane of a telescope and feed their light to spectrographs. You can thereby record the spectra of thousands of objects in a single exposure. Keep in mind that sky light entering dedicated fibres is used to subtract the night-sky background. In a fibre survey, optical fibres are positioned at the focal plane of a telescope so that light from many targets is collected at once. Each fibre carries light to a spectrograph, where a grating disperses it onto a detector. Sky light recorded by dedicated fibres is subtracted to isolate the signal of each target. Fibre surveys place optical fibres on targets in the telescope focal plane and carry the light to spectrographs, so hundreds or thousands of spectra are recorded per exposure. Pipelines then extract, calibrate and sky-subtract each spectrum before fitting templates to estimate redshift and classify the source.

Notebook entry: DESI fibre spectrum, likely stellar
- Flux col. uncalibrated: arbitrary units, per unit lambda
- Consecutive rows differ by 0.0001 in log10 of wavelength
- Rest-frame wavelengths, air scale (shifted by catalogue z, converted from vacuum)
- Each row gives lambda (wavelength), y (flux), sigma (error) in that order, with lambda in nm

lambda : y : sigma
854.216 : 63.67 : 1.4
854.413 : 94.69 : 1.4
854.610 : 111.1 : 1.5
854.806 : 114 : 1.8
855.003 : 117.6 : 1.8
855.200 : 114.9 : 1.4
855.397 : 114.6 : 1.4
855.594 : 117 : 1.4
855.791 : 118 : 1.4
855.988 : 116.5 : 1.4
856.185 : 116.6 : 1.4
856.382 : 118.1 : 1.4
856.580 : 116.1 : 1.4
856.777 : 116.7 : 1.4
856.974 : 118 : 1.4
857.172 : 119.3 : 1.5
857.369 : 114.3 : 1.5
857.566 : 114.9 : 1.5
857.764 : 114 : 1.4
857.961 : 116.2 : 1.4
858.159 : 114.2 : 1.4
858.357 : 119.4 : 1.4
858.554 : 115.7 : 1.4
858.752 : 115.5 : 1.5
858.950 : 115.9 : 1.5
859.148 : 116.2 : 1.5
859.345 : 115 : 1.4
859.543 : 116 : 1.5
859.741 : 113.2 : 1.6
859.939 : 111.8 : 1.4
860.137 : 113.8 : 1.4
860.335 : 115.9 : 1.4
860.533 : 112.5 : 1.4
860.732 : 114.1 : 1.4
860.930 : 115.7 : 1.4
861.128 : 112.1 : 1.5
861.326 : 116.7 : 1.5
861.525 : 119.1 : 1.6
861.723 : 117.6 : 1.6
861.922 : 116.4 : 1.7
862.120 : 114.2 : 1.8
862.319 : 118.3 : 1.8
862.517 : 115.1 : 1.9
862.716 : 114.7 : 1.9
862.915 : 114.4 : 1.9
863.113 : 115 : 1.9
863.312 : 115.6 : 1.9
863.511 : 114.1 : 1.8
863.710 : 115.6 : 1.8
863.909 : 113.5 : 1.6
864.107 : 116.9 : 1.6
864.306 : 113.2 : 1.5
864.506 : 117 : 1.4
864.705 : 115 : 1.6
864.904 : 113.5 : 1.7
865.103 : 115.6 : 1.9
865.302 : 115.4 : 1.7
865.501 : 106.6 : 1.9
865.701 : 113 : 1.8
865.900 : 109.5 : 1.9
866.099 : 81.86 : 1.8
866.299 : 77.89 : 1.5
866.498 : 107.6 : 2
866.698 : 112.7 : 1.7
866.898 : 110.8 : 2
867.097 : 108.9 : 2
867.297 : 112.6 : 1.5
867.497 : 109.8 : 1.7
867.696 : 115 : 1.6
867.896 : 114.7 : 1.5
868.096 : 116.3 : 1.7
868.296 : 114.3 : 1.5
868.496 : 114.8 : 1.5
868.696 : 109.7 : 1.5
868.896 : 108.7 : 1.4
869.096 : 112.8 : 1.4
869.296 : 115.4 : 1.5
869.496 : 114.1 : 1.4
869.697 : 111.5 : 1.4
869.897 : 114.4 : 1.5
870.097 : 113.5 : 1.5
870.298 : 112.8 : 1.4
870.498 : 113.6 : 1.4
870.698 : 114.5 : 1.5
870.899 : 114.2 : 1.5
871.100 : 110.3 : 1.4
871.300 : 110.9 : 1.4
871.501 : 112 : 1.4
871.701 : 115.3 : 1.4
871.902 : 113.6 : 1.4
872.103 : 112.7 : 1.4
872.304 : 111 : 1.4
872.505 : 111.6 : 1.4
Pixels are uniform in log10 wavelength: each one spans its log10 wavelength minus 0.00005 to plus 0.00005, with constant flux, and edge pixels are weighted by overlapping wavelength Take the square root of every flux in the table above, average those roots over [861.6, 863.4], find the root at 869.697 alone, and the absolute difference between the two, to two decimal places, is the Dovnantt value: 0.20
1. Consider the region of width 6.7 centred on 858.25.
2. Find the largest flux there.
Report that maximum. 119.4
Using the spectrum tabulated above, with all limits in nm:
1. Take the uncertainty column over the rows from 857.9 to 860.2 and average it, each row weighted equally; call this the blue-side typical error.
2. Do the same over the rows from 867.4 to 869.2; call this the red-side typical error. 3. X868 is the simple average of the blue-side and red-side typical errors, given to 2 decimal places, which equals 1.49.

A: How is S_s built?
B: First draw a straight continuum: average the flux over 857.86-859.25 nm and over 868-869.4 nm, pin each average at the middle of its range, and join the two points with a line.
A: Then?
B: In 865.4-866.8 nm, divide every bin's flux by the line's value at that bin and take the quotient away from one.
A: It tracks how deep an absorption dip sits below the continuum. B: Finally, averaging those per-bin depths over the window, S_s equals 0.111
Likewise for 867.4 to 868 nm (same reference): 0.002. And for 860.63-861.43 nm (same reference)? 0.007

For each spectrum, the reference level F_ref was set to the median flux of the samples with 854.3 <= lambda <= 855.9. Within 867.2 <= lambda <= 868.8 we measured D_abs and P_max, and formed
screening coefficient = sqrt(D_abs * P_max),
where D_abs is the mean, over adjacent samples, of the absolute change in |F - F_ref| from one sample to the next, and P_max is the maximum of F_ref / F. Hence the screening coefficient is 1.5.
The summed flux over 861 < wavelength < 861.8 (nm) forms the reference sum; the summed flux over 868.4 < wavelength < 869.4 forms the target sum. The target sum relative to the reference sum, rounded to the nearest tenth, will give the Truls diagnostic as 1.2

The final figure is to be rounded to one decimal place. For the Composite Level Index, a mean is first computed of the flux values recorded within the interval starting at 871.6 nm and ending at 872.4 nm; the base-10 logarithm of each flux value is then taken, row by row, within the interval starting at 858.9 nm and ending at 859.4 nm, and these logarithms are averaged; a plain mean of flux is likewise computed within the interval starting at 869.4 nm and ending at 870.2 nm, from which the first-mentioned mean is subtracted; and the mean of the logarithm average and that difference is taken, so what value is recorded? 1.1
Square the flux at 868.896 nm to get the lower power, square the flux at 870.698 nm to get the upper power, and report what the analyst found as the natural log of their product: 18.9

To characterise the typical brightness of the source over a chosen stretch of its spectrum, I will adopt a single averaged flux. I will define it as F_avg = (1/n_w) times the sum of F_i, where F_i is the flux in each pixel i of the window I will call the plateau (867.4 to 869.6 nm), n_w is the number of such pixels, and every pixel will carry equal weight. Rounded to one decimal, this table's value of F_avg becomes 113.2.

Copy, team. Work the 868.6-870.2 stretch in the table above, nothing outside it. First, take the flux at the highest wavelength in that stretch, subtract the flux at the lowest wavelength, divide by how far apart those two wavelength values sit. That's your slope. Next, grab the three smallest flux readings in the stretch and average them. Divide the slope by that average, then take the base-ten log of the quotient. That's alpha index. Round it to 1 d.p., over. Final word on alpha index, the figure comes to -1.6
